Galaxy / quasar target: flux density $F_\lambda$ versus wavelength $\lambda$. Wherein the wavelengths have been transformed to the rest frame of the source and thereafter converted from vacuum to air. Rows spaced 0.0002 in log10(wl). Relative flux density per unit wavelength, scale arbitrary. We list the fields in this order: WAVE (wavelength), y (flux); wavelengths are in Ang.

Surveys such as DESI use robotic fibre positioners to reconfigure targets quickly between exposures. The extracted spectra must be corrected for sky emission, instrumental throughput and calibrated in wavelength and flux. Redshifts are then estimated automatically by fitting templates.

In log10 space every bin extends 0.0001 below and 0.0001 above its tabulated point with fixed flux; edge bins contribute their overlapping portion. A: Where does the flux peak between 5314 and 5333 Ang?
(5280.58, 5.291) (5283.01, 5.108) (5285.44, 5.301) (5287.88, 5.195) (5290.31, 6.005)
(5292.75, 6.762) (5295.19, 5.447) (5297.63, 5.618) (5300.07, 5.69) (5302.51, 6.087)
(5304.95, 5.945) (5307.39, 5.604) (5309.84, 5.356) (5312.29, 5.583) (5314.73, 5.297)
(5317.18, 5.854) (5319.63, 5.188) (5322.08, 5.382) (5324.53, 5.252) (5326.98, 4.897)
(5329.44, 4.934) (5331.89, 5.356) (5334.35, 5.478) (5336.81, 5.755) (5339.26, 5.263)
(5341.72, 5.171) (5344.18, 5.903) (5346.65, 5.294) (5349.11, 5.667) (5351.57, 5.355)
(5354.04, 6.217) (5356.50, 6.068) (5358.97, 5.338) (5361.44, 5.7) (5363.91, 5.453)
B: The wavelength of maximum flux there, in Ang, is 5317.18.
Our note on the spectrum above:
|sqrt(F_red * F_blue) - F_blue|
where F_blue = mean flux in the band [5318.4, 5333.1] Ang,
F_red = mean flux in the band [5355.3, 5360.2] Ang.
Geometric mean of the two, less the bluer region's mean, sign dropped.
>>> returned 0.26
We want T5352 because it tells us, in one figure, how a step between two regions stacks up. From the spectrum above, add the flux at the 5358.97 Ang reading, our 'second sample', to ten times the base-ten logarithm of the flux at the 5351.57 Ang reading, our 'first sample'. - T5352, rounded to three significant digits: 12.6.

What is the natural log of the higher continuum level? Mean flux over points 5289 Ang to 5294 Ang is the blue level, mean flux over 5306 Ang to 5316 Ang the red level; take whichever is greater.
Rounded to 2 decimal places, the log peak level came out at 1.85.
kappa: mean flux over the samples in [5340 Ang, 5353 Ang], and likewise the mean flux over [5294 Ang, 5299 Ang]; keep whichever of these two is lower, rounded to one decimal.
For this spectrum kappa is 5.5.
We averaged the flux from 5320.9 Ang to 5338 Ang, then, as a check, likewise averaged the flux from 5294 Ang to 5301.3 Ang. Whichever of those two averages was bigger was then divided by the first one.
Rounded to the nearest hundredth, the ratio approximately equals 1.06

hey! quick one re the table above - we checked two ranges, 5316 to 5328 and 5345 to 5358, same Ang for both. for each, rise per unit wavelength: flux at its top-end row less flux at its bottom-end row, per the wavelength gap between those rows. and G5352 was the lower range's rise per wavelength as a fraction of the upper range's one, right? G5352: -1.2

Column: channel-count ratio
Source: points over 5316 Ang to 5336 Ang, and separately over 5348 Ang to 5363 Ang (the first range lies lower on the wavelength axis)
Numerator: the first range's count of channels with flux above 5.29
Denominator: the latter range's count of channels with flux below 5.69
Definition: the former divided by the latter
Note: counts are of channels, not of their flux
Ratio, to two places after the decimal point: 1.33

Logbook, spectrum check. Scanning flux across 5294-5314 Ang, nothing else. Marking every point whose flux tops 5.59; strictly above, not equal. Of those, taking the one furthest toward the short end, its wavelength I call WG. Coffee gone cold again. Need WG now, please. 5297.63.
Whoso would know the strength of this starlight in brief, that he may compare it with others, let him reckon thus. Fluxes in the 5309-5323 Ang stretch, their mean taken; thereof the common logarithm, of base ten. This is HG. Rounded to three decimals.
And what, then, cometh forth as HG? 0.736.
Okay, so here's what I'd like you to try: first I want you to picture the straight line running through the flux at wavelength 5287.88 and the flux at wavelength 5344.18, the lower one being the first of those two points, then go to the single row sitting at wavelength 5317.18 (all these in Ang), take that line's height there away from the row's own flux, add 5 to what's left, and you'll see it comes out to 5.29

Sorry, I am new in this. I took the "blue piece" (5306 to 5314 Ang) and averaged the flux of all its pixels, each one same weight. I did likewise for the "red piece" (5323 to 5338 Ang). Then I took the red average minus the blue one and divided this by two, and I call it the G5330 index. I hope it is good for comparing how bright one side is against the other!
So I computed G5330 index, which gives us -0.1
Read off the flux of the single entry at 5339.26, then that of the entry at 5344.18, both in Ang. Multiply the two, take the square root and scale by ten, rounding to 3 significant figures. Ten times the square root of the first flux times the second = 55.7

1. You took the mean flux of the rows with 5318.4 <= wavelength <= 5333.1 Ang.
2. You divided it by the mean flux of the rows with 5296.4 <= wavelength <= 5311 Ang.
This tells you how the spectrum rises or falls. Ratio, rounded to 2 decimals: 0.90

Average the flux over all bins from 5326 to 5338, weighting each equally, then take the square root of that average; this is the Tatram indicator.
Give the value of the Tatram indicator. 2.30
